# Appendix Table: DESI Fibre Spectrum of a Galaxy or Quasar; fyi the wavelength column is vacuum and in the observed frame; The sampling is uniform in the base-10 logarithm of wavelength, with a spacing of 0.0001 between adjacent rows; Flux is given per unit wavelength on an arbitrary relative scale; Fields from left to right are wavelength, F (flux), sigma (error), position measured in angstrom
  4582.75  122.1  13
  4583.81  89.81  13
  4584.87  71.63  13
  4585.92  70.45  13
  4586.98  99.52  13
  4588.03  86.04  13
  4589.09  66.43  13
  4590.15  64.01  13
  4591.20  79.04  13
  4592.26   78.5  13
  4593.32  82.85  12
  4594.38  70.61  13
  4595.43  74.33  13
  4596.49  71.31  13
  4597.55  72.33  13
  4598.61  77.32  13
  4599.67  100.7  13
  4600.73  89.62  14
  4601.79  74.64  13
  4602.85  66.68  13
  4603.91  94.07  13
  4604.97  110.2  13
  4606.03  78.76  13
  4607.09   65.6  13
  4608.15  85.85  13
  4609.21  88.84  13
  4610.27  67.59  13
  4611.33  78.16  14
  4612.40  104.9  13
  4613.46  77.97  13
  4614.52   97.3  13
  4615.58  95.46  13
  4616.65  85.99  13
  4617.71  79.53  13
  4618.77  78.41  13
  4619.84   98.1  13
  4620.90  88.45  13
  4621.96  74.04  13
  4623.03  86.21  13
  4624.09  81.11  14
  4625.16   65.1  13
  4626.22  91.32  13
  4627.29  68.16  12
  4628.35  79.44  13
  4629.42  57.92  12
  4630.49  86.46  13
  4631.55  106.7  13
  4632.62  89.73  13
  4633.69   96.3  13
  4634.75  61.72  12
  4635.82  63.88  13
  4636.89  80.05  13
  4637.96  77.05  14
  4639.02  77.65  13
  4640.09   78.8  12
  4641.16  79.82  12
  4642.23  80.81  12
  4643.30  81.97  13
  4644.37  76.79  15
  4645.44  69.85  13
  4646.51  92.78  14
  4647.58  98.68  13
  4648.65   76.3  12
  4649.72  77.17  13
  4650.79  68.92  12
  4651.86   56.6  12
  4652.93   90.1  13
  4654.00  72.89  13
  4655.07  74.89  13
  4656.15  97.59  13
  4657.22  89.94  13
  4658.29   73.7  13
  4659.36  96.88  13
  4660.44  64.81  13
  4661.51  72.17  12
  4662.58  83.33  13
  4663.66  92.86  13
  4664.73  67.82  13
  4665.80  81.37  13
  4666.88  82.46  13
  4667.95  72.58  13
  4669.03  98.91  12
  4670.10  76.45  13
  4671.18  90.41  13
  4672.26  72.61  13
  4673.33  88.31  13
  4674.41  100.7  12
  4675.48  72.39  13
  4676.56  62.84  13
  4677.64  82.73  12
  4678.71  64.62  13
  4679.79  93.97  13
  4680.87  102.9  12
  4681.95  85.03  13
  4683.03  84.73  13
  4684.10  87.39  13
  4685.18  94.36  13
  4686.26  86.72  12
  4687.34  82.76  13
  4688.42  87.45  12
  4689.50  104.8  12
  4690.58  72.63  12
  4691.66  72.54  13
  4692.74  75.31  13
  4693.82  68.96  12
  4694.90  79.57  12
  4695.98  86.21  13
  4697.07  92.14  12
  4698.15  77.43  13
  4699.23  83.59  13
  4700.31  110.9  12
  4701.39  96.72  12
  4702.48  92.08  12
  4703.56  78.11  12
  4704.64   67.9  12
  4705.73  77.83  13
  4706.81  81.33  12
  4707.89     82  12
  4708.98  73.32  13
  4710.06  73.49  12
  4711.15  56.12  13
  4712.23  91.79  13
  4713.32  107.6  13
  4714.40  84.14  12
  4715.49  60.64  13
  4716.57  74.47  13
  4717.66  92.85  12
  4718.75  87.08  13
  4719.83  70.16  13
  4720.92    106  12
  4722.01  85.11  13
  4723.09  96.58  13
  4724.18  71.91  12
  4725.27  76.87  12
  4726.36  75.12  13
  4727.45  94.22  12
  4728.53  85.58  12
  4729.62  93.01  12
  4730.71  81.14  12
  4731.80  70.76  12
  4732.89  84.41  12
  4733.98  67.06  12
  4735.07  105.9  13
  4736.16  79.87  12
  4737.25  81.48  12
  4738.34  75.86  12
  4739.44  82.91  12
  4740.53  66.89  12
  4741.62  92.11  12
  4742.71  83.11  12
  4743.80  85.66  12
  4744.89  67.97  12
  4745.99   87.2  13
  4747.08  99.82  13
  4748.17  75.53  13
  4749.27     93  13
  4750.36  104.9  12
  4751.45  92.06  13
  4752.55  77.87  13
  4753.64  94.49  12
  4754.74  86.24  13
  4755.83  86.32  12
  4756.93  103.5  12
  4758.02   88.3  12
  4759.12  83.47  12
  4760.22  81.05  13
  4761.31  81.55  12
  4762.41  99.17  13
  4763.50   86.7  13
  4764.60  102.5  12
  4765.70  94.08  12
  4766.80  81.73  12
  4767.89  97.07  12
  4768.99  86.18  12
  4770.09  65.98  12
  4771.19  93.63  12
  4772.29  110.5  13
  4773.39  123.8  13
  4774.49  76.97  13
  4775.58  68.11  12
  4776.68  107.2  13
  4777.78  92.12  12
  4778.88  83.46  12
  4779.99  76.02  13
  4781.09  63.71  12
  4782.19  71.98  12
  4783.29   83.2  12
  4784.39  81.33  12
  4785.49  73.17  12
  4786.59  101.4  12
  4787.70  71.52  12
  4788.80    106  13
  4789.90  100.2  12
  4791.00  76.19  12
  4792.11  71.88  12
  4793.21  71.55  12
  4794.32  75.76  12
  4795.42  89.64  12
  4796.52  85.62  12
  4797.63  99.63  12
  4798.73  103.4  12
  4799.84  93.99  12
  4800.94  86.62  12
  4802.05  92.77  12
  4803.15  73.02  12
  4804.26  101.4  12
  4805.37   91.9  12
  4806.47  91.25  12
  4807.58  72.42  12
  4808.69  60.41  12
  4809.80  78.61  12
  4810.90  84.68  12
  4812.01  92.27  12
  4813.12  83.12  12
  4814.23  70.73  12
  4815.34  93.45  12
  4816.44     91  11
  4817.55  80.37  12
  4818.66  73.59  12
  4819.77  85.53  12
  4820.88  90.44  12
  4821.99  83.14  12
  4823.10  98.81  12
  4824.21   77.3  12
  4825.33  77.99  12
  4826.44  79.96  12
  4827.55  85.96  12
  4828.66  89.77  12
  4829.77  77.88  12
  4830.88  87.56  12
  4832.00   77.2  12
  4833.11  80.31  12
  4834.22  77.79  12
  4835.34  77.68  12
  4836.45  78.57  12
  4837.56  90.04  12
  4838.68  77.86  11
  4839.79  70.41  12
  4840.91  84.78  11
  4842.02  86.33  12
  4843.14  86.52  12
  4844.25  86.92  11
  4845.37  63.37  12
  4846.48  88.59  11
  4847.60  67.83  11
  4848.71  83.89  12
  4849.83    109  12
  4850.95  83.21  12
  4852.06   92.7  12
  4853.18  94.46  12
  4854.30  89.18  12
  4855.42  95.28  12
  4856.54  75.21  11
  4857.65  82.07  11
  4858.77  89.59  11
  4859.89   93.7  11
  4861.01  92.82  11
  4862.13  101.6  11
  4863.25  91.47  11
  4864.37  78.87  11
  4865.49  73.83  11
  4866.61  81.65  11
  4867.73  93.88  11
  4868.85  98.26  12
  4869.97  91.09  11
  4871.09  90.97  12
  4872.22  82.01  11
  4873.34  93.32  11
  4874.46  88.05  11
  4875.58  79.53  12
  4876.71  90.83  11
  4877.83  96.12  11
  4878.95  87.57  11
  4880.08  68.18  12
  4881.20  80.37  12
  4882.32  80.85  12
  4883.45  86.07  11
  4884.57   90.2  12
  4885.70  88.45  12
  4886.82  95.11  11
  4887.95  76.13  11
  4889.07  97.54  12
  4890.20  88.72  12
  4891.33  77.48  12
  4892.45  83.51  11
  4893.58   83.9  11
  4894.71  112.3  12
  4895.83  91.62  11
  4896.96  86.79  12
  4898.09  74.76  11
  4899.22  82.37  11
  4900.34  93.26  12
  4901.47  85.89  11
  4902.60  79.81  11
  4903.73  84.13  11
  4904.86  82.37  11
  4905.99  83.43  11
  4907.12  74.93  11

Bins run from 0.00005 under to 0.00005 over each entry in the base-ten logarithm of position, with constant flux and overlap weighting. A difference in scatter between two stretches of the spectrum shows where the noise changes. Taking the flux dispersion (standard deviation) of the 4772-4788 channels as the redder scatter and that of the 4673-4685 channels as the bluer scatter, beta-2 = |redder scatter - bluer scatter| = 4.5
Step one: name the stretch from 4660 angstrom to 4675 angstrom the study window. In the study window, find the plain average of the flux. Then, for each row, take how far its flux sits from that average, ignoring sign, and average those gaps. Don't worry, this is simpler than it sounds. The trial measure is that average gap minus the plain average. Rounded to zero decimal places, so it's -73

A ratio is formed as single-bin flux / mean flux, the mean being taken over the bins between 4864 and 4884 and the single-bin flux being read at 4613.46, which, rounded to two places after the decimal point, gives 0.91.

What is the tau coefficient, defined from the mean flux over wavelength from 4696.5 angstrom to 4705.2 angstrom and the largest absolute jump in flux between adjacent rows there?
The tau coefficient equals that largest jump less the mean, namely -60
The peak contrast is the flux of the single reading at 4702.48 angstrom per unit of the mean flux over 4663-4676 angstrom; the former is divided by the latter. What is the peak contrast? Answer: 1.11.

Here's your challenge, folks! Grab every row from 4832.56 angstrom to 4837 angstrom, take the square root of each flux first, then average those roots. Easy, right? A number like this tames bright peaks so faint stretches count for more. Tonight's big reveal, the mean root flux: 8.86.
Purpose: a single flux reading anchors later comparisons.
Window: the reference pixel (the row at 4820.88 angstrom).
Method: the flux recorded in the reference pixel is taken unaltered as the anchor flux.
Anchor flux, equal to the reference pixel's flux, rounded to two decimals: 90.44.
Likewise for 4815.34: 93.45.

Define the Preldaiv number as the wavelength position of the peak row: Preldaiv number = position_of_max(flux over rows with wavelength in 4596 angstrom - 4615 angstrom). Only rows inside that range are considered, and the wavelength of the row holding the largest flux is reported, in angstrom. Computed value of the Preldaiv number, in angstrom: 4604.97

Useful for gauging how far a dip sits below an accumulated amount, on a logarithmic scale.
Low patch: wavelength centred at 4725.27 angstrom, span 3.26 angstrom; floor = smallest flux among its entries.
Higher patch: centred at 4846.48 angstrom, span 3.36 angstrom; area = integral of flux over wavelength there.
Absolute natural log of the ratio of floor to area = 1.23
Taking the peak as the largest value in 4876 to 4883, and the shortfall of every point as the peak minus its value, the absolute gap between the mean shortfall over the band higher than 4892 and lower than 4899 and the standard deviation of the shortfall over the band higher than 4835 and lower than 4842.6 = 1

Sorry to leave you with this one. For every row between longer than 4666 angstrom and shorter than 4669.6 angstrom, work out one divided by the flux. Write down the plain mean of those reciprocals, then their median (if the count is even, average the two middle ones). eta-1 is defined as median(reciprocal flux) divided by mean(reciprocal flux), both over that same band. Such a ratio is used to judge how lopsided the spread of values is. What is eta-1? 1.01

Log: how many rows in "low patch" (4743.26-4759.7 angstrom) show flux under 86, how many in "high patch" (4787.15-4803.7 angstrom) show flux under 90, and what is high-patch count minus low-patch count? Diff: 4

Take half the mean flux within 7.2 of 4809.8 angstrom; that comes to 41.7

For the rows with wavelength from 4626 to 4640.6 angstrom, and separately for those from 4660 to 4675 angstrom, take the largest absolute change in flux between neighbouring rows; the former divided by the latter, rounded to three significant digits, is 1.31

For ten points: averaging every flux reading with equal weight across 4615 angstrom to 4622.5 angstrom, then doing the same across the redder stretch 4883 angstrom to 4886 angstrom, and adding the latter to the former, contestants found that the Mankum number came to 174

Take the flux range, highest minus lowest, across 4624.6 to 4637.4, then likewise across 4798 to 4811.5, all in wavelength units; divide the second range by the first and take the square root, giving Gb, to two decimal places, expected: 0.94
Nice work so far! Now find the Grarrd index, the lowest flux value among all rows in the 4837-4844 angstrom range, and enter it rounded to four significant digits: 70.41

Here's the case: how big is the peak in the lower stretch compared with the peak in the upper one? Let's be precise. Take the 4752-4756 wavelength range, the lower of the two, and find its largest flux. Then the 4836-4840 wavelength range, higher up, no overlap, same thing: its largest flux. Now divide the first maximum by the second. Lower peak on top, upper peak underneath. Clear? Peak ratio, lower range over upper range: 1.05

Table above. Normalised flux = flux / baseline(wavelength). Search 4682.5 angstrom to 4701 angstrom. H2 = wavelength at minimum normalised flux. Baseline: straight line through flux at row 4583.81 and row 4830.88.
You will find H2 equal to 4693.82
